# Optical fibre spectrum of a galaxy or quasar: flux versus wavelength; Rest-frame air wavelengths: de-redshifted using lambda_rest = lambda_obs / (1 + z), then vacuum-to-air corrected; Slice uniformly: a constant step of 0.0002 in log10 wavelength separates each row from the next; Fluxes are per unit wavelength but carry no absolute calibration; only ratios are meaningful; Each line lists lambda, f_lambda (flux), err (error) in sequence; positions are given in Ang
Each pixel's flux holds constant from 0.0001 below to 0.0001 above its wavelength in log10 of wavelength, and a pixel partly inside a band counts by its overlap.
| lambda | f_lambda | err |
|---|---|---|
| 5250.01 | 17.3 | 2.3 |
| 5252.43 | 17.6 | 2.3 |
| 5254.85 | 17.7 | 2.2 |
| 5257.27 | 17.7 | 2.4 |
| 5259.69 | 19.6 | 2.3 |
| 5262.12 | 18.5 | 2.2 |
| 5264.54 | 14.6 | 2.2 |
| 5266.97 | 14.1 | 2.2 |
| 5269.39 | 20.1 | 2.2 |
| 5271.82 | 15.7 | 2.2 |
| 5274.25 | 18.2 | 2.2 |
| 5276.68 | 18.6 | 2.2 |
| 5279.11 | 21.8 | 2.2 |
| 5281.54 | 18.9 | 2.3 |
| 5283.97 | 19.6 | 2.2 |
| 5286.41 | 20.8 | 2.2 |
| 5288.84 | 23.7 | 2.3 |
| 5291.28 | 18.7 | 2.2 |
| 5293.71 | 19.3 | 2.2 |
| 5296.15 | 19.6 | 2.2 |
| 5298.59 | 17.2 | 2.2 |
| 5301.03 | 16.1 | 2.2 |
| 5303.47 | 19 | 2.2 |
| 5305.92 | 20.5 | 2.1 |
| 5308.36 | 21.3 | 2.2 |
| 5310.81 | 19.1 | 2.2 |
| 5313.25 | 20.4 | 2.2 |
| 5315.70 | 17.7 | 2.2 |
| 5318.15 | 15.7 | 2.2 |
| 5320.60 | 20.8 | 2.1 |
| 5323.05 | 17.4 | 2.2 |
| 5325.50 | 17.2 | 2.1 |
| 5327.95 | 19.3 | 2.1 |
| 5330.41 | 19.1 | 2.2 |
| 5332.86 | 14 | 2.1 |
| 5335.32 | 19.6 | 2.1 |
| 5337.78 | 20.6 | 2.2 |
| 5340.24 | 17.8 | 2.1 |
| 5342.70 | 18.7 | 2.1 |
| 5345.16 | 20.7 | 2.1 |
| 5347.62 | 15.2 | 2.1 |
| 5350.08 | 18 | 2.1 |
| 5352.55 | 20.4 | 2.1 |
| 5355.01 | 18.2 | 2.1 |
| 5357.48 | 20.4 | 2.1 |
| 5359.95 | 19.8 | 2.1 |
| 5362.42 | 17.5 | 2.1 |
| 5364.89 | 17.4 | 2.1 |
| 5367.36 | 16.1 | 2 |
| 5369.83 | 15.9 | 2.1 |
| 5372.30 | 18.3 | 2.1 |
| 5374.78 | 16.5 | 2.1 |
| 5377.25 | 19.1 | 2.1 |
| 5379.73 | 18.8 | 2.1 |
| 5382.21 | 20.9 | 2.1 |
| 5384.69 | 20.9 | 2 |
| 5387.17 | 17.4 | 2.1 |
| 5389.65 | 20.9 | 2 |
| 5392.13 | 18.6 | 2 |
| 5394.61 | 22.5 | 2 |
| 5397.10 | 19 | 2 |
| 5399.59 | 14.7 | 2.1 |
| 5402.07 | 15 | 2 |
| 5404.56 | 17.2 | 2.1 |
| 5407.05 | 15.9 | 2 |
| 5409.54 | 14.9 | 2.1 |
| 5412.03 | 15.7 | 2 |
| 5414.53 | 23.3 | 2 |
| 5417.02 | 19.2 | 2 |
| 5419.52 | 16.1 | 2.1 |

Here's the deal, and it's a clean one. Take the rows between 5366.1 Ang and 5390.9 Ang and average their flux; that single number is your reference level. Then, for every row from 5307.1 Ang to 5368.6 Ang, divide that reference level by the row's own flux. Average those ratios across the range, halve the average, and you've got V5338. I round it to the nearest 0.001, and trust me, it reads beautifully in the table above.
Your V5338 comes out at 0.505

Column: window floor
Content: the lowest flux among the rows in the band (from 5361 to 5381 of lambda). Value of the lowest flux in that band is 15.9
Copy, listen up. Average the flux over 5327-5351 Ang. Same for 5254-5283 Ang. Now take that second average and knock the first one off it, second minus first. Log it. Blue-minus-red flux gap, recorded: -0.3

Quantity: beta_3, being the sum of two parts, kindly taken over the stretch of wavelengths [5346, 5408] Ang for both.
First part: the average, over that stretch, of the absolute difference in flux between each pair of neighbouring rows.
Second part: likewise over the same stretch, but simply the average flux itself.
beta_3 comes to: 20.2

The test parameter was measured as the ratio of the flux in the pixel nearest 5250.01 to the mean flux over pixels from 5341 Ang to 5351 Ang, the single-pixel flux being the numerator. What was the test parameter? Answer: 0.95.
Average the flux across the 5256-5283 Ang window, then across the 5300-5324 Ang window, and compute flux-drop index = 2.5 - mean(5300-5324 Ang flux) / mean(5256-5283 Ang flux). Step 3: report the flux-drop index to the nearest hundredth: 1.45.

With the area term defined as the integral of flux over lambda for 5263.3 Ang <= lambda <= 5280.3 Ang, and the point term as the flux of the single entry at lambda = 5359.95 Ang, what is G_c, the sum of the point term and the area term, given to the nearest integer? 319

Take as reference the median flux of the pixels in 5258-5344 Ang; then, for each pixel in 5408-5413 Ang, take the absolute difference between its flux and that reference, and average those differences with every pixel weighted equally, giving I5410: 3.7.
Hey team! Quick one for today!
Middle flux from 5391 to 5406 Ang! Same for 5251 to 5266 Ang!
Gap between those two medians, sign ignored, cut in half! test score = 0.10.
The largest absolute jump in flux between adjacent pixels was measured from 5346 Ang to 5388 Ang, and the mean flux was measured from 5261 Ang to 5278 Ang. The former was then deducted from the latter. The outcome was 13.6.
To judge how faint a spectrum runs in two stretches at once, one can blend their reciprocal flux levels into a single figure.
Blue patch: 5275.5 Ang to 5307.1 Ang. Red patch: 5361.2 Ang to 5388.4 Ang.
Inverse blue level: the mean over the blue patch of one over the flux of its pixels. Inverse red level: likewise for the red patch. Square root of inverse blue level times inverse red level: 0.0537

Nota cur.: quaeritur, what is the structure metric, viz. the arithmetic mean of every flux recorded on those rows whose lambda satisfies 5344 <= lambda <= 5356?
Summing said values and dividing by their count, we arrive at 18.5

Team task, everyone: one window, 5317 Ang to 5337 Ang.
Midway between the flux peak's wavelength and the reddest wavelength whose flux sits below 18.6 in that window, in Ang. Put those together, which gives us 5326.7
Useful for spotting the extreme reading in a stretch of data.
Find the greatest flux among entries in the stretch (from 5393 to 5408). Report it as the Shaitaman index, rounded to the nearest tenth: 22.5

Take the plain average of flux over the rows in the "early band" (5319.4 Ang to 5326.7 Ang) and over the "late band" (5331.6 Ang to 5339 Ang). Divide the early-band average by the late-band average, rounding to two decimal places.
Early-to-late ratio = 1.02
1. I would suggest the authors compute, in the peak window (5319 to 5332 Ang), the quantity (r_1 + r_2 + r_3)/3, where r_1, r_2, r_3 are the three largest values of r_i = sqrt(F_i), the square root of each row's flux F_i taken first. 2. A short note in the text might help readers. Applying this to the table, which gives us 4.44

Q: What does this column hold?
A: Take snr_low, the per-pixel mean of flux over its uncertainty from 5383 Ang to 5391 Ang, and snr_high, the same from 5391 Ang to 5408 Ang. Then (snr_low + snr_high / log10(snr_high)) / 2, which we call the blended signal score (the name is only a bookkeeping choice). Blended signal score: 9.49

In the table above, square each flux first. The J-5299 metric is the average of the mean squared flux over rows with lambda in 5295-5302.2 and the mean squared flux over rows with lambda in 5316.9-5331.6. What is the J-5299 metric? 324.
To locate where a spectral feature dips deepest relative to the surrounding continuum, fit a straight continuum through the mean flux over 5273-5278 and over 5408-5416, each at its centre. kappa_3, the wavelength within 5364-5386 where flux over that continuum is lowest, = 5369.83 Ang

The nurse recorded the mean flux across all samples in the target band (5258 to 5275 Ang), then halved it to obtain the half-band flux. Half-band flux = 8.6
